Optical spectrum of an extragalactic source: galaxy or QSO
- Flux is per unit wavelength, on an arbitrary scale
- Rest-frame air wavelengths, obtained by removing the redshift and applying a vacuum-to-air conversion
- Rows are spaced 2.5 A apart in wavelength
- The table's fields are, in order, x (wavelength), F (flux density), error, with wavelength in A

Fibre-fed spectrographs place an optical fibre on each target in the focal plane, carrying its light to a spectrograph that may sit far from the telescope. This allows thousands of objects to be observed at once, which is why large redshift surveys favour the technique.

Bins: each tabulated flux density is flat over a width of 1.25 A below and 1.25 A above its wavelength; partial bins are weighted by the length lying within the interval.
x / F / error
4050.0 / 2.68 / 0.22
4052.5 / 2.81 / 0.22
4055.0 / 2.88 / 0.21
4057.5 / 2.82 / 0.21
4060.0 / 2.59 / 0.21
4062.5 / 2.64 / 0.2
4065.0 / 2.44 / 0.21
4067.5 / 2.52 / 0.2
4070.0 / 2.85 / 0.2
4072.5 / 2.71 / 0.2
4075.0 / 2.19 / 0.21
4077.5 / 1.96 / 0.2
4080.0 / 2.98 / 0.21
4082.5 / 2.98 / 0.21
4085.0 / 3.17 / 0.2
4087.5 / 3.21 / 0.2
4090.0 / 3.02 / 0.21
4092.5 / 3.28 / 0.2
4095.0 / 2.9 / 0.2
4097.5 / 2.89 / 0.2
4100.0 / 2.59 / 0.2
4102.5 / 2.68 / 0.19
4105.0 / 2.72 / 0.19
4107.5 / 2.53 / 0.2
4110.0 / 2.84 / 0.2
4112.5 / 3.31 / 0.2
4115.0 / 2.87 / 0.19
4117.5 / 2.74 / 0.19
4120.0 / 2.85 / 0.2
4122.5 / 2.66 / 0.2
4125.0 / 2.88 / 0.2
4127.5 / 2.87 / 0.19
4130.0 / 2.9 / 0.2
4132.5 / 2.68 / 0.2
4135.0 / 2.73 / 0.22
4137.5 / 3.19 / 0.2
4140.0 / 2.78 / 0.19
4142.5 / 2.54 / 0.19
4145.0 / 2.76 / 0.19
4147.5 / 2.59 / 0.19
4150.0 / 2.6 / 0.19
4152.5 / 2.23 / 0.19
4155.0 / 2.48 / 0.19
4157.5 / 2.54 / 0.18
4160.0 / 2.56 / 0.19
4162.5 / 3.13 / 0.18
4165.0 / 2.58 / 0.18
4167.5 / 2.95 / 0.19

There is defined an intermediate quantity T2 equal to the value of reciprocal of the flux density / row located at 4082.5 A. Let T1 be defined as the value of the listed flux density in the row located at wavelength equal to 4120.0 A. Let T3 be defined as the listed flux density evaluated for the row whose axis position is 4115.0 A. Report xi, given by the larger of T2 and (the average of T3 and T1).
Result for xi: 2.86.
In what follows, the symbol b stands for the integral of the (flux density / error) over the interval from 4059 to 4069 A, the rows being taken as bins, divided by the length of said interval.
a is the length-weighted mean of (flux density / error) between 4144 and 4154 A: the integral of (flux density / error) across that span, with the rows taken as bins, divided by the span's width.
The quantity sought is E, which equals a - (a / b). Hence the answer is 12.3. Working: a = 13.4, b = 12.5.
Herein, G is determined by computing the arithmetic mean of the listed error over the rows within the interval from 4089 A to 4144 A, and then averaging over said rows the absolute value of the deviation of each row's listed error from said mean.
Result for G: 0.0052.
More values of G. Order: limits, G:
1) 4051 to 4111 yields 0.0058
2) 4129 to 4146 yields 0.0073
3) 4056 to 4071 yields 0.0050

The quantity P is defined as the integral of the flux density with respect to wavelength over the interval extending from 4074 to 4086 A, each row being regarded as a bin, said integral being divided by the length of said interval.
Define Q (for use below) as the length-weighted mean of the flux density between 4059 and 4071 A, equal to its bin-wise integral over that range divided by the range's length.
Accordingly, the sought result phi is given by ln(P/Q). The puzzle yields 0.02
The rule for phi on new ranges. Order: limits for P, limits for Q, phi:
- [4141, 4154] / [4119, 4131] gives -0.11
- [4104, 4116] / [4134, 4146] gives 0.02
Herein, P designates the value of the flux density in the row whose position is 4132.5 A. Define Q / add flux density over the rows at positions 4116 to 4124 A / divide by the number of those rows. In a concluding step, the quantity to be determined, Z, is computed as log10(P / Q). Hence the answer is -0.01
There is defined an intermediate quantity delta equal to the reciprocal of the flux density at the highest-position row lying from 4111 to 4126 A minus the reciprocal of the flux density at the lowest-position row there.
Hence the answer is 0.05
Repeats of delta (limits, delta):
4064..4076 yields 0.05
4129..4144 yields 0.05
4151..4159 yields -0.05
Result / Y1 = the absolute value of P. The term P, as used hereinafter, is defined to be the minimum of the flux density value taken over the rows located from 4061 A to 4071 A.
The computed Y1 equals 2.4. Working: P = 2.44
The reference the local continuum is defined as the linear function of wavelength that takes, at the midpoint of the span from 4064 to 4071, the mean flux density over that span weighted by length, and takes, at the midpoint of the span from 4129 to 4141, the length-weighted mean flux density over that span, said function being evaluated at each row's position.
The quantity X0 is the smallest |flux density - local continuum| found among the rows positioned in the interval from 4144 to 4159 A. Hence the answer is 0.135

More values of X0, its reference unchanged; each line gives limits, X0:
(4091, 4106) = 0.023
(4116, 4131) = 0.042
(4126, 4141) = 0.042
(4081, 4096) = 0.195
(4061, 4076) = 0.059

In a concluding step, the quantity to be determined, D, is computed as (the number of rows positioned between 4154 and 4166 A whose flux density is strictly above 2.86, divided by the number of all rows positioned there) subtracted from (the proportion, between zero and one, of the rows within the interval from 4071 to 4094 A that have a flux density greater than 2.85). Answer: 0.5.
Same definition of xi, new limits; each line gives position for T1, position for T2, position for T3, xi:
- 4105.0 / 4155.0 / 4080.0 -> 2.85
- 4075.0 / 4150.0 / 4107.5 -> 2.36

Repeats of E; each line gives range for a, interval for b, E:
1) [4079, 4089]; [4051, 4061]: 13.9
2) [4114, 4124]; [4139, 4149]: 13.2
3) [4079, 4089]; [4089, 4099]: 14.1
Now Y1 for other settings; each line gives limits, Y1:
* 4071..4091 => 2.0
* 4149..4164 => 2.2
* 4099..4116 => 2.5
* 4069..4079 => 2.0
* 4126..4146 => 2.5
